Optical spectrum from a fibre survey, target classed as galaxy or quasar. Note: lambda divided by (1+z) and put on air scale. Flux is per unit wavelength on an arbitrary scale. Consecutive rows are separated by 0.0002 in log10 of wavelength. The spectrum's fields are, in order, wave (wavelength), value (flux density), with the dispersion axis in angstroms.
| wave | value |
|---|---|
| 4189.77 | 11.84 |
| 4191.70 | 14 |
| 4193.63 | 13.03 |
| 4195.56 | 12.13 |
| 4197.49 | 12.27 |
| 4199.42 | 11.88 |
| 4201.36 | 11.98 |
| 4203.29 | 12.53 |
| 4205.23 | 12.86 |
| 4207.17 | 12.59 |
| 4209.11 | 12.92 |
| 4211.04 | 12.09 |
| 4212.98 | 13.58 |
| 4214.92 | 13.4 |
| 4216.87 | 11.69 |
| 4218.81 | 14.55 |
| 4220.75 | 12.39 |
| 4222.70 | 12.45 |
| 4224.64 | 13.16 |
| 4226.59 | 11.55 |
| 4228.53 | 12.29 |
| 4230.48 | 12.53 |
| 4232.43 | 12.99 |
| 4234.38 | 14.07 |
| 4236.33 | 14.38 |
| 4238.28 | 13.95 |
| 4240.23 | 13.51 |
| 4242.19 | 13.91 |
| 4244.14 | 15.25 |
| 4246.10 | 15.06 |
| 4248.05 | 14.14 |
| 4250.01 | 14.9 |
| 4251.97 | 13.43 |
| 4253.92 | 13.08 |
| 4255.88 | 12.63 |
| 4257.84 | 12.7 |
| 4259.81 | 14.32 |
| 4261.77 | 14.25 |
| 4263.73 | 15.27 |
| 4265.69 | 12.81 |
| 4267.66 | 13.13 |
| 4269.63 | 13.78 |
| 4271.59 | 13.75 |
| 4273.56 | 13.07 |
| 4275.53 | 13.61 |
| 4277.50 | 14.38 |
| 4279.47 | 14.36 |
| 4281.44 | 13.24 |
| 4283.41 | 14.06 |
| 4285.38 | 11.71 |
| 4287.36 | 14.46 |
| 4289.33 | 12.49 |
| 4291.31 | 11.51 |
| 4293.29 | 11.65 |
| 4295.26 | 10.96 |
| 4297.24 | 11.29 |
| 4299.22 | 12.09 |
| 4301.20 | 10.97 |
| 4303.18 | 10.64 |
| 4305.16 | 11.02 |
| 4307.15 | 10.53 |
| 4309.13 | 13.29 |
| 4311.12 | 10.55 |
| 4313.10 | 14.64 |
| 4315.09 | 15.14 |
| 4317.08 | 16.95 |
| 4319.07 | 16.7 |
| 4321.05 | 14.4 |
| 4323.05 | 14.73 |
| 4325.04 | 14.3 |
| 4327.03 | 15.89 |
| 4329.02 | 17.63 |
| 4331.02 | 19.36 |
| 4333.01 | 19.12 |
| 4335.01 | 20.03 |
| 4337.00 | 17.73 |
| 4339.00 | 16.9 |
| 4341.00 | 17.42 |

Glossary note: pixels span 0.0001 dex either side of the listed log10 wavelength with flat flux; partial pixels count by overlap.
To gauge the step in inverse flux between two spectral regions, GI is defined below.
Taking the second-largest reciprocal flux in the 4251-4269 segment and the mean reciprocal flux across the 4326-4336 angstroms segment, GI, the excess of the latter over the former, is -0.024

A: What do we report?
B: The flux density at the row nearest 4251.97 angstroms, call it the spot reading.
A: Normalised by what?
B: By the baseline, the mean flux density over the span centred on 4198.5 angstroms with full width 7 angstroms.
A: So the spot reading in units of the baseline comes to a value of 1.11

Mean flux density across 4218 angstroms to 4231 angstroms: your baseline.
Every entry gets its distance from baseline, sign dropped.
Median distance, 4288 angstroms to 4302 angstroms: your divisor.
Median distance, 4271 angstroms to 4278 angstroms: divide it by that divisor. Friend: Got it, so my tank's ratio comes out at 0.8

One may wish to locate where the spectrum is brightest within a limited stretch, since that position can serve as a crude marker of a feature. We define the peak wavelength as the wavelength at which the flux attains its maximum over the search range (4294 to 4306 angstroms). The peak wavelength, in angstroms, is 4299.22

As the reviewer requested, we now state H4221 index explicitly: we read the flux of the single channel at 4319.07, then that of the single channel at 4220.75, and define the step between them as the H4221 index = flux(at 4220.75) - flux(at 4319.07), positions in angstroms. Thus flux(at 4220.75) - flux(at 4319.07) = -4.3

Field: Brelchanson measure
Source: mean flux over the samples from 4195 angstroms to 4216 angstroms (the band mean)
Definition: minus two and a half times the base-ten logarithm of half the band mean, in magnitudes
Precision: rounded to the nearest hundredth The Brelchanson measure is -2.00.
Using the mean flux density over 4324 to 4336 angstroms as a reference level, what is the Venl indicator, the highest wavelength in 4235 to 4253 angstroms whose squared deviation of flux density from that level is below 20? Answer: 4251.97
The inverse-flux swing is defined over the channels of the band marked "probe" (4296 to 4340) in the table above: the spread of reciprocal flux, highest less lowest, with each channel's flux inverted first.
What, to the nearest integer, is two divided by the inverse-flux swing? 44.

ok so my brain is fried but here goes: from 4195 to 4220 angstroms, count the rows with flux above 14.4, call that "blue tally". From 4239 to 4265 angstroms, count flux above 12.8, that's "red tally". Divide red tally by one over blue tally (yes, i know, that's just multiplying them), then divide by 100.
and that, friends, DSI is 0.11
